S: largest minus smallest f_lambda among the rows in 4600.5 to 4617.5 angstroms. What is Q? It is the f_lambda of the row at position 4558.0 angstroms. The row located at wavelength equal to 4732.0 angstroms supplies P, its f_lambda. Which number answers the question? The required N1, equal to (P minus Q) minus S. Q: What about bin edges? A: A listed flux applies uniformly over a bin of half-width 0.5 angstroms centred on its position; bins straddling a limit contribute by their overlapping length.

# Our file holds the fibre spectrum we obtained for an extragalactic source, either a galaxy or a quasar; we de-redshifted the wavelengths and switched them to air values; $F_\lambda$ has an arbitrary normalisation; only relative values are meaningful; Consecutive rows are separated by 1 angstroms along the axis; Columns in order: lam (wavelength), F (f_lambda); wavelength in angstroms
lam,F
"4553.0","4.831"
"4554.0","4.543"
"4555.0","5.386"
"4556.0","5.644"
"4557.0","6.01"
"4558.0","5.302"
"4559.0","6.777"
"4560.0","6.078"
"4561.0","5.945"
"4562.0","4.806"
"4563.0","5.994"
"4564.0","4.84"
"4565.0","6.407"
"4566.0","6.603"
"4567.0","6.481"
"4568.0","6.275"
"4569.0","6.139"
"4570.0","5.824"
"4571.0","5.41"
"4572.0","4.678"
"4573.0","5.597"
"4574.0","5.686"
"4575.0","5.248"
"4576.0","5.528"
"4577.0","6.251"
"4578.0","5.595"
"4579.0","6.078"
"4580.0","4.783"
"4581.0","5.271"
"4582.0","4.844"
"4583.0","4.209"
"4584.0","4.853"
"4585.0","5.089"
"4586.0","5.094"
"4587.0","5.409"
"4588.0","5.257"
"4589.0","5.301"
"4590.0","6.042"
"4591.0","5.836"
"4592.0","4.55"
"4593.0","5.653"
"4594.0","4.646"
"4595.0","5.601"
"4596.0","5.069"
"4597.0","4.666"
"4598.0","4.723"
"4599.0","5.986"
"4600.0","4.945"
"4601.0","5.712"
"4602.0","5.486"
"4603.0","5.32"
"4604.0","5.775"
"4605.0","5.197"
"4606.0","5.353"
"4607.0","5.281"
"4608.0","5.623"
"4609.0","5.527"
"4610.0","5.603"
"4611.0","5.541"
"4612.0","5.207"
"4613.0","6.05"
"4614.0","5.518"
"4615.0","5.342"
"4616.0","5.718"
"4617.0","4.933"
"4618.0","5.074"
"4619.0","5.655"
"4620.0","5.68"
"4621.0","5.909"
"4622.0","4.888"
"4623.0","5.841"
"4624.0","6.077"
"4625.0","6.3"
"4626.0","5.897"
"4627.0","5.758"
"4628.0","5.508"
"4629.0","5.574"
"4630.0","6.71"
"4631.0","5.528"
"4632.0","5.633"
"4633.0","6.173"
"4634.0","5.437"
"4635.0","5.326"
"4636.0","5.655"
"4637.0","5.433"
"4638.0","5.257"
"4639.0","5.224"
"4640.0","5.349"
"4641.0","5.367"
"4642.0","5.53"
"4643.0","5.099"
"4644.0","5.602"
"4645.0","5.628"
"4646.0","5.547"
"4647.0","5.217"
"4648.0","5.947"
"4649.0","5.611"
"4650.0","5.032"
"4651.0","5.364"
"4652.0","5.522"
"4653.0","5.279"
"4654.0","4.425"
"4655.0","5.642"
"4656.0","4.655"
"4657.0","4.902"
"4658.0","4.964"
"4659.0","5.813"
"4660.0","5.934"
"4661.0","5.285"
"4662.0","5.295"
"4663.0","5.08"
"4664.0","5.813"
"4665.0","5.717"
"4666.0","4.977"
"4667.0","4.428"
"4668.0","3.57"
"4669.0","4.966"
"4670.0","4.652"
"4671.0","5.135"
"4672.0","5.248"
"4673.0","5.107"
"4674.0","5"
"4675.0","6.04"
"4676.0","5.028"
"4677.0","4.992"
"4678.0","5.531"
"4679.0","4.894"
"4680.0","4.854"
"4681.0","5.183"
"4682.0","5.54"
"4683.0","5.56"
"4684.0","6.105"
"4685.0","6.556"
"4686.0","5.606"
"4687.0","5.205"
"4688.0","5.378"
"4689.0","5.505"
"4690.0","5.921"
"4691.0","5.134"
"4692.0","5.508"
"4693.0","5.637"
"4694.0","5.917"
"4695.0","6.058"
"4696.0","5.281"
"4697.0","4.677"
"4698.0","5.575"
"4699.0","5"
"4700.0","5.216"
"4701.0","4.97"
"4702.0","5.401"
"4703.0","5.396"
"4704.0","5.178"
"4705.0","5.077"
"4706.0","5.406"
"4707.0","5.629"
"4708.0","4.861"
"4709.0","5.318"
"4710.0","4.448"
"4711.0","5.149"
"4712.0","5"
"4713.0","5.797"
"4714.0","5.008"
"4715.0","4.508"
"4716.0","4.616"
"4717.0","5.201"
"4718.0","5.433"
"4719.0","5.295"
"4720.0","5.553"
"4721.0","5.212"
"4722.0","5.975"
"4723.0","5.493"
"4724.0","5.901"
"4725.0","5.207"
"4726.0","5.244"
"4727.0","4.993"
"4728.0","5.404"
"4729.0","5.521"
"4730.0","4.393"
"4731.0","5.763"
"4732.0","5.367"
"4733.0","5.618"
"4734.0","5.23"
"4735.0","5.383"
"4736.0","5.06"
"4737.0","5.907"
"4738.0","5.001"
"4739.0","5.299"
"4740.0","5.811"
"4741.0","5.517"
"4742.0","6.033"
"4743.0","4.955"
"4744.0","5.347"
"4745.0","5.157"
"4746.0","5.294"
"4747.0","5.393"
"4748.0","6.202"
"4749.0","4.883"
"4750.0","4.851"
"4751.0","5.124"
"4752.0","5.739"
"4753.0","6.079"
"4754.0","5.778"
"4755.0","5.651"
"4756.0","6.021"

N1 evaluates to -1.1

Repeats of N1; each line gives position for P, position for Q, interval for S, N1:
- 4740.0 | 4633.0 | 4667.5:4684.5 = -2.9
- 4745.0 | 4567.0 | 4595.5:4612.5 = -2.6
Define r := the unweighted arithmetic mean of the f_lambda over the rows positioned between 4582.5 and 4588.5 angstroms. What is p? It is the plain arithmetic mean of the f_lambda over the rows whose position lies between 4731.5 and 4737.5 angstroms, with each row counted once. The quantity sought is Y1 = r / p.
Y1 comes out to 0.92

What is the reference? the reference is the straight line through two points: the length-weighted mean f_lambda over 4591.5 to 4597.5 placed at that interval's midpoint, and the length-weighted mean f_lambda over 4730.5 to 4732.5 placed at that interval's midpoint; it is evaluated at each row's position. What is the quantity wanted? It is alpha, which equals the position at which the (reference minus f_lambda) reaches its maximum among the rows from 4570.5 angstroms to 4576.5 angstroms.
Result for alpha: 4572.0 angstroms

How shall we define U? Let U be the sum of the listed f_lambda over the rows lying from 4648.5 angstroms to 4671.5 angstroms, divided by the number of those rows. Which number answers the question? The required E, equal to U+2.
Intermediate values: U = 5.13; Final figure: 7.13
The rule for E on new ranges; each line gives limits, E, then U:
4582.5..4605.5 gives 7.24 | 5.24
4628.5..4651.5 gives 7.53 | 5.53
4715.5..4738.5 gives 7.34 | 5.34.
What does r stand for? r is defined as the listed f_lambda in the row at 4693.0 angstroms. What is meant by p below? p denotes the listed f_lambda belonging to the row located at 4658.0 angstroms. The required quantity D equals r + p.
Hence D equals 10.6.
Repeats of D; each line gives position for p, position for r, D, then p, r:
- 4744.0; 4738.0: 10.3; 5.347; 5.001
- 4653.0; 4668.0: 8.8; 5.279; 3.57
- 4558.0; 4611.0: 10.8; 5.302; 5.541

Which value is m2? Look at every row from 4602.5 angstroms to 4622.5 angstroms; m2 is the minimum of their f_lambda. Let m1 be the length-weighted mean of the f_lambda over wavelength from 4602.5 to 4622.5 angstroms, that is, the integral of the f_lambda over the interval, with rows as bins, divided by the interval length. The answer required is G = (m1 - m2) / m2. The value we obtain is 0.12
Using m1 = 5.46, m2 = 4.888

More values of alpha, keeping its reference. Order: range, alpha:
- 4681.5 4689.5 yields 4687.0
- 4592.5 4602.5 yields 4594.0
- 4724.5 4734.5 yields 4730.0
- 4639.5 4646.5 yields 4643.0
